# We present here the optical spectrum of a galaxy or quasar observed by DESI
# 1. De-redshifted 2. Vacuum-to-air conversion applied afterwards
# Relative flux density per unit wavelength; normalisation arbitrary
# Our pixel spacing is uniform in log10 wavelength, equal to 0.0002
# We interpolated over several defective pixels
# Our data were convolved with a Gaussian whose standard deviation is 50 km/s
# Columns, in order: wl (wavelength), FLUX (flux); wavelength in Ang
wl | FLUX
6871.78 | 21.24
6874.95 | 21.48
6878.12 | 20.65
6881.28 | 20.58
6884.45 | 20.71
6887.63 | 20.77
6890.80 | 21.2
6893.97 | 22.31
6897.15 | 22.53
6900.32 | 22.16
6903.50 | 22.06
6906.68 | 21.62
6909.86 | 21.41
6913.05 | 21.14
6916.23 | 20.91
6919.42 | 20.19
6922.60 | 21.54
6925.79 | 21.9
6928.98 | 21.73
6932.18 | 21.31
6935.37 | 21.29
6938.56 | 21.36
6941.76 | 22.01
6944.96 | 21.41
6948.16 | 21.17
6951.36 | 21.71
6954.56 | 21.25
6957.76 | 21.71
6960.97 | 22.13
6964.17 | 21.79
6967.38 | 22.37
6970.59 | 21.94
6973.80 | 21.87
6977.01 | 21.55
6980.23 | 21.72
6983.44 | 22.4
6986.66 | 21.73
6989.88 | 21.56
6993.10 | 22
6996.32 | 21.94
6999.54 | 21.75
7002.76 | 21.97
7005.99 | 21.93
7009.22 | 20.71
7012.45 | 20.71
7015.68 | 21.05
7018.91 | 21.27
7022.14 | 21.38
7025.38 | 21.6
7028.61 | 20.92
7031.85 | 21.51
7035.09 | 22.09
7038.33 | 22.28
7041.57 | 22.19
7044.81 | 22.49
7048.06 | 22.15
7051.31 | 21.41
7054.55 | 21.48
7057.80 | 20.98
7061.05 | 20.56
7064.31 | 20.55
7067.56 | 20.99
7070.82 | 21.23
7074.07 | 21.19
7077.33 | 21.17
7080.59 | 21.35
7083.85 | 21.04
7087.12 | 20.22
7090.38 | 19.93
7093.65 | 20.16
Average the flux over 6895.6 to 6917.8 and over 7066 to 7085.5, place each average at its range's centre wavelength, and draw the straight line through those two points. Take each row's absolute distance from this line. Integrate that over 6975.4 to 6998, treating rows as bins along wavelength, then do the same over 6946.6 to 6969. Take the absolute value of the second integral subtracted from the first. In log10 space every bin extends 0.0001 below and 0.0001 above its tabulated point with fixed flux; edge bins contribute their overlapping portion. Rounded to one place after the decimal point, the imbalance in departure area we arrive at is 0.2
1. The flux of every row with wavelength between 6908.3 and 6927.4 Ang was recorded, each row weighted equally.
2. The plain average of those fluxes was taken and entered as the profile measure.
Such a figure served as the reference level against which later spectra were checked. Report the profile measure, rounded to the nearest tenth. 21.2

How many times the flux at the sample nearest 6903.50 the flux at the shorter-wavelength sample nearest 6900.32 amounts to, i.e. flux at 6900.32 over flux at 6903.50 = 1.00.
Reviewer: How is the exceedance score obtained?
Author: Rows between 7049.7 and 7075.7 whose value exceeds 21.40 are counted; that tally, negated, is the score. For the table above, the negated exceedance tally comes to -2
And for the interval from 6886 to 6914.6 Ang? -6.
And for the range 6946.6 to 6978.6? -8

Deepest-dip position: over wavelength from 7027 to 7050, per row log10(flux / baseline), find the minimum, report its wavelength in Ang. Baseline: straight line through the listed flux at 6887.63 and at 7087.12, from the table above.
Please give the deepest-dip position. 7028.61 Ang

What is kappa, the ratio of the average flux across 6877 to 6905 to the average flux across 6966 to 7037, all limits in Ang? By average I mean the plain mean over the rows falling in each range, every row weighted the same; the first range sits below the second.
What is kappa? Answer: 0.99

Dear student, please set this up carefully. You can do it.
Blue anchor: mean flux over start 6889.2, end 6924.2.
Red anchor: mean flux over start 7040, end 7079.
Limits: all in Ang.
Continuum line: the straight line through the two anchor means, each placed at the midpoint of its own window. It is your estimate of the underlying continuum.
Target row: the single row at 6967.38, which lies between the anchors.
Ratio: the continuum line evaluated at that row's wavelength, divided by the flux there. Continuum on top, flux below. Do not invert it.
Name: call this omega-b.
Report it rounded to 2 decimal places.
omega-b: 0.96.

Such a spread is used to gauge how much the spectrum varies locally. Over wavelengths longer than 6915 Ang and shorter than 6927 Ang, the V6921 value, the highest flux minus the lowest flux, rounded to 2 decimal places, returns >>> 1.71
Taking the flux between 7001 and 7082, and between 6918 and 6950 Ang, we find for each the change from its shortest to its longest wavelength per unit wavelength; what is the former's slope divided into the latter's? -4.3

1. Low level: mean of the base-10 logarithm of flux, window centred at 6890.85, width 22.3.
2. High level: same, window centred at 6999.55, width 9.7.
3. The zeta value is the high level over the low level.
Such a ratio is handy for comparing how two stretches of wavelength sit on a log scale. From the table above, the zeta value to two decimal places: 1.01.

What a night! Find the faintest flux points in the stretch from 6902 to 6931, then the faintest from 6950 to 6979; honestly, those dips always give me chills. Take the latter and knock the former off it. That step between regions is 1.1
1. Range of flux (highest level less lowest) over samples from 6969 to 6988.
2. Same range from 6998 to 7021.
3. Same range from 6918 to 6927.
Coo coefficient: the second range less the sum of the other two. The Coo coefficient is -1.3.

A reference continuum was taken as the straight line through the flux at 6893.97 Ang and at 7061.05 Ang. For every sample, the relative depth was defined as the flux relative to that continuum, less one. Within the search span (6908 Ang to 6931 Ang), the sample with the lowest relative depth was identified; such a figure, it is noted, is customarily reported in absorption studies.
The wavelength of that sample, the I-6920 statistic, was 6919.42 Ang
